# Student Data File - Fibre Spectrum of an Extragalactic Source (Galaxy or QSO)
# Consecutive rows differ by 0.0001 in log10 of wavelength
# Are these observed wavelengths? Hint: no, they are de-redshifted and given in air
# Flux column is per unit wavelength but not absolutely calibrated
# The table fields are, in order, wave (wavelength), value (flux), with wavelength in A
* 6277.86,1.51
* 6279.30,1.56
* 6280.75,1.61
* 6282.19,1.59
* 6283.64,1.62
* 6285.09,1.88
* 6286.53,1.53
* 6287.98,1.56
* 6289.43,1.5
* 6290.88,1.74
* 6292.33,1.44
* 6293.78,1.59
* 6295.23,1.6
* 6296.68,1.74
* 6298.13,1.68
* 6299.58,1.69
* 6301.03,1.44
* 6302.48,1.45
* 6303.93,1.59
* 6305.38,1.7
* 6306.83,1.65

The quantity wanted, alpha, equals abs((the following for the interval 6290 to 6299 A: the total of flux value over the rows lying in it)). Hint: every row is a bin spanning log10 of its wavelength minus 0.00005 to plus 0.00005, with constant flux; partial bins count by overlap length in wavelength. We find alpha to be 9.8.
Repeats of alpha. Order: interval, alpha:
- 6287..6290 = 3.1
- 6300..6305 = 4.5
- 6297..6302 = 4.8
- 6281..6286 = 5.1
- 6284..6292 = 8.2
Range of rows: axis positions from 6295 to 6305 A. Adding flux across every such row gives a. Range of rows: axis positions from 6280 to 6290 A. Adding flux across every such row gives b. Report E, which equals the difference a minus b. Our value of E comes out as -0.100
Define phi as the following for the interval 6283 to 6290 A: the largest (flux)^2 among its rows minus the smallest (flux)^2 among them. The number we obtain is 1.28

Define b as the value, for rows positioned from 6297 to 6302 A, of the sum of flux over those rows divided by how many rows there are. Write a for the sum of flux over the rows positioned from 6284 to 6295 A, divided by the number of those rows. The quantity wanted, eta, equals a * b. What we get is 2.57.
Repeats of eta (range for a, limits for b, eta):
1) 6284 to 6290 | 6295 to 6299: 2.71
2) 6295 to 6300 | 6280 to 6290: 2.71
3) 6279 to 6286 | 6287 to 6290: 2.53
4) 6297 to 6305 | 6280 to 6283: 2.51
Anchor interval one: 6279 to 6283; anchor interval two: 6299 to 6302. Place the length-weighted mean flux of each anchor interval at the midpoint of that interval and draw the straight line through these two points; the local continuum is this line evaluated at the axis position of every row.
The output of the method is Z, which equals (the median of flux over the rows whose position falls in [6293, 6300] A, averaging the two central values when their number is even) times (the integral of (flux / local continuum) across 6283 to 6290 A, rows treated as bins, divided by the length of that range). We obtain 1.72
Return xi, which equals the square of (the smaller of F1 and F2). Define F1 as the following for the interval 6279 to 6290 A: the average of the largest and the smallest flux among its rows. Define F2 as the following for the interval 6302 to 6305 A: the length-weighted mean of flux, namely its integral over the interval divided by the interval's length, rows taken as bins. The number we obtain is 2.40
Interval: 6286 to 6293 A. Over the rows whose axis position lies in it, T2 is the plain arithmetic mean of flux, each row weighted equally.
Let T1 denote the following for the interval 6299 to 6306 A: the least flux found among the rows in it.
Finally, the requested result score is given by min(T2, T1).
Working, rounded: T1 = 1.44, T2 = 1.55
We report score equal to 1.44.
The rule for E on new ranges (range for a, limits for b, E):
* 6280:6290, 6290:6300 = -0.190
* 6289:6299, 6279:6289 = -0.060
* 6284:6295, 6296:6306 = -0.050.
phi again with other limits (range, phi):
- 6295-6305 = 0.95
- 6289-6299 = 0.95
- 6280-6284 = 0.10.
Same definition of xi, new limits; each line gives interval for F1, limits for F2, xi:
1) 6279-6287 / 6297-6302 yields 2.58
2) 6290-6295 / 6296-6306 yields 2.53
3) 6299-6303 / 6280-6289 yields 2.45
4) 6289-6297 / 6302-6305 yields 2.40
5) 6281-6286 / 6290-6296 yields 2.53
